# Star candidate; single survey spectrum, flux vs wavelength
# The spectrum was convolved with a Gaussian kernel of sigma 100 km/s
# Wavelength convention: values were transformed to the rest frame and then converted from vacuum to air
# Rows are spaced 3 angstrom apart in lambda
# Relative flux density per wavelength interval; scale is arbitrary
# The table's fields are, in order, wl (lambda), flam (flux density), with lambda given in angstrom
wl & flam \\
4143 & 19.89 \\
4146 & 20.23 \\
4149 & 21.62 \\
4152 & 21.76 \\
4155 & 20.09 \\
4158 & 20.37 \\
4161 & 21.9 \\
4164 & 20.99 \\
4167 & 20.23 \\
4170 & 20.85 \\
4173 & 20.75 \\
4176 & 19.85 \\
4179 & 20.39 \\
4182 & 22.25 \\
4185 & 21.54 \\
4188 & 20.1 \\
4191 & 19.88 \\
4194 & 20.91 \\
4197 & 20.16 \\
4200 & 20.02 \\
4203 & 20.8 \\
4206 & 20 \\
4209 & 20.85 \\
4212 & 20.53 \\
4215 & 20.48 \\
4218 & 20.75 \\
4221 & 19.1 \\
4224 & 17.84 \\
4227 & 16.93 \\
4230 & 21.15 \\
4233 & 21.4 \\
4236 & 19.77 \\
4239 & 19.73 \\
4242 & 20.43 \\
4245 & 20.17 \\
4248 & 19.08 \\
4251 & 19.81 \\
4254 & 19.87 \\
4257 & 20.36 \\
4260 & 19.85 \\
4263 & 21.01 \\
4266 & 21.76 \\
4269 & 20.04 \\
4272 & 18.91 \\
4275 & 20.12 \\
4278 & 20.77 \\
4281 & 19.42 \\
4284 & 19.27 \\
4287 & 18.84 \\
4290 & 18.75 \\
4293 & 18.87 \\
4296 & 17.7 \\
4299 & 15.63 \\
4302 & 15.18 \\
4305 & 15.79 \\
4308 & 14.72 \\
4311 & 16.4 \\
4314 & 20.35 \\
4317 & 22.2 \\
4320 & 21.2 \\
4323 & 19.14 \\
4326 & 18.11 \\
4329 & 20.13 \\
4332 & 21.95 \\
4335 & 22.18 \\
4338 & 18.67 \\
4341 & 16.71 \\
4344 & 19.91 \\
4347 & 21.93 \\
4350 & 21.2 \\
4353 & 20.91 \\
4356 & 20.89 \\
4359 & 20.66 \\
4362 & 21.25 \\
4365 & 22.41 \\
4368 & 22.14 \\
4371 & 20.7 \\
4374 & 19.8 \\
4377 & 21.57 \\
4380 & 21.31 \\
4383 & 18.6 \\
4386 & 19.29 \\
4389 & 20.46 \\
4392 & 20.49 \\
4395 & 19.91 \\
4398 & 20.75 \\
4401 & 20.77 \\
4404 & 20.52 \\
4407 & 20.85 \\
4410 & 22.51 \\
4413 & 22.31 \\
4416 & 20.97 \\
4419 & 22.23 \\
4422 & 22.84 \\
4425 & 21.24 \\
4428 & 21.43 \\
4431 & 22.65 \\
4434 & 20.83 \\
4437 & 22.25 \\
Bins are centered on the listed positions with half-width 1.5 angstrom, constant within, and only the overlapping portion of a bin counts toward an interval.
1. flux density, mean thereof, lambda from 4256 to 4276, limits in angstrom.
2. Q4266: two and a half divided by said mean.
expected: 0.1232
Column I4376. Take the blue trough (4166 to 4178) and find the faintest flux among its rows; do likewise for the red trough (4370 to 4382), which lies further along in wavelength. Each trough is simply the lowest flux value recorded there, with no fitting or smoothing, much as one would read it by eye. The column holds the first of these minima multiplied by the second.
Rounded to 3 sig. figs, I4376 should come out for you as 393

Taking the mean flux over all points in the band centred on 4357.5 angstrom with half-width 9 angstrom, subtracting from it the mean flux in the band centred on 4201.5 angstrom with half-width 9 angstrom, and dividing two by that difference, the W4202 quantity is 2.6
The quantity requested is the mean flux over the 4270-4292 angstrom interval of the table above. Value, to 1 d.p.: 19.4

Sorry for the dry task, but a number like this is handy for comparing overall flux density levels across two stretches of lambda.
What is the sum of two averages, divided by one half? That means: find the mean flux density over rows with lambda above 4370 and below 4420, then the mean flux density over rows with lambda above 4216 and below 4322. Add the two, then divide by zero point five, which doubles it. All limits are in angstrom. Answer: 80.0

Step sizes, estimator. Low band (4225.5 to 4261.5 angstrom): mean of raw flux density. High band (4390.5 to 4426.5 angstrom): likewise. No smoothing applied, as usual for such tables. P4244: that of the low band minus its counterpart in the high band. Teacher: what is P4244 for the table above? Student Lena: -1.40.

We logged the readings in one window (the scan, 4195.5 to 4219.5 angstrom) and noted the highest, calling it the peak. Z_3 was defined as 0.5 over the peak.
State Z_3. 0.0240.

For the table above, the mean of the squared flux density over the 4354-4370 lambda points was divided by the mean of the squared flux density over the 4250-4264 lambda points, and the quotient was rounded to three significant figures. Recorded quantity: 1.13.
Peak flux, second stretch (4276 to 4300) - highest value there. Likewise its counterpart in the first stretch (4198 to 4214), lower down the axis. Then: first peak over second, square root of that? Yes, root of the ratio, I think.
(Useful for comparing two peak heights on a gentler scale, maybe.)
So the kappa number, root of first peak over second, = 1.002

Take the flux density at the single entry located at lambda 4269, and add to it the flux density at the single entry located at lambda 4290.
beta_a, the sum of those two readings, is 39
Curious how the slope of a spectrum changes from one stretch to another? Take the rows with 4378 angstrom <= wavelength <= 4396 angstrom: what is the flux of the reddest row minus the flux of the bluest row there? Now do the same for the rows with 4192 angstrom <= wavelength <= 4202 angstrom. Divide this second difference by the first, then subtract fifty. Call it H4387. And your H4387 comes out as -49.4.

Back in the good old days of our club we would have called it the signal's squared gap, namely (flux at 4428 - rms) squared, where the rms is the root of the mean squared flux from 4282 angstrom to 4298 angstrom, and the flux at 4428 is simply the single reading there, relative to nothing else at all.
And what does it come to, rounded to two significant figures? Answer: 7.5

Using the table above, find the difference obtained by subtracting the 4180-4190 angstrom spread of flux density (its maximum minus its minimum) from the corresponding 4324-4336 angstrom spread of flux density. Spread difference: 1.9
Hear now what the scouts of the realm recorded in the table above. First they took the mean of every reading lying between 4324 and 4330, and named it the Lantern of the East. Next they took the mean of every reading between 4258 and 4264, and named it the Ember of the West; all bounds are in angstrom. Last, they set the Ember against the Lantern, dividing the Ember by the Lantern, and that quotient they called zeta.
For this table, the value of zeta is 1.07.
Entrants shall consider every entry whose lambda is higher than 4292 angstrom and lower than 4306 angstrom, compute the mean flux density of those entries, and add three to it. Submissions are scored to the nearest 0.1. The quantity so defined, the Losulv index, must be 19.6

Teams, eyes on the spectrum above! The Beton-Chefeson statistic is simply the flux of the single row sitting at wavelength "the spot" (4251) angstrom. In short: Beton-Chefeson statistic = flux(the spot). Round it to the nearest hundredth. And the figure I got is 19.81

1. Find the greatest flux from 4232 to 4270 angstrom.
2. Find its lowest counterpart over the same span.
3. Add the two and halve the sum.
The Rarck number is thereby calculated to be 20.4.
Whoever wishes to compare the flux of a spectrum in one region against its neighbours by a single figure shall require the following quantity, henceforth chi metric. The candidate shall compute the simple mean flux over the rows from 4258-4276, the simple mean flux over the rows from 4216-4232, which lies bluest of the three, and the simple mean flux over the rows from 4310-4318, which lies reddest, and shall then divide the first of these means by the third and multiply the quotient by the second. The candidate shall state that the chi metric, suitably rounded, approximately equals 19.8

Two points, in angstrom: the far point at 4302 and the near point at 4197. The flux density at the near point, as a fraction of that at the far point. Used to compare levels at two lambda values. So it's 1.33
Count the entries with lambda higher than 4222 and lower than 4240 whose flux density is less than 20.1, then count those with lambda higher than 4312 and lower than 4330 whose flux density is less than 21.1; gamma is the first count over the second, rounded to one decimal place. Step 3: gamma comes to 1.0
